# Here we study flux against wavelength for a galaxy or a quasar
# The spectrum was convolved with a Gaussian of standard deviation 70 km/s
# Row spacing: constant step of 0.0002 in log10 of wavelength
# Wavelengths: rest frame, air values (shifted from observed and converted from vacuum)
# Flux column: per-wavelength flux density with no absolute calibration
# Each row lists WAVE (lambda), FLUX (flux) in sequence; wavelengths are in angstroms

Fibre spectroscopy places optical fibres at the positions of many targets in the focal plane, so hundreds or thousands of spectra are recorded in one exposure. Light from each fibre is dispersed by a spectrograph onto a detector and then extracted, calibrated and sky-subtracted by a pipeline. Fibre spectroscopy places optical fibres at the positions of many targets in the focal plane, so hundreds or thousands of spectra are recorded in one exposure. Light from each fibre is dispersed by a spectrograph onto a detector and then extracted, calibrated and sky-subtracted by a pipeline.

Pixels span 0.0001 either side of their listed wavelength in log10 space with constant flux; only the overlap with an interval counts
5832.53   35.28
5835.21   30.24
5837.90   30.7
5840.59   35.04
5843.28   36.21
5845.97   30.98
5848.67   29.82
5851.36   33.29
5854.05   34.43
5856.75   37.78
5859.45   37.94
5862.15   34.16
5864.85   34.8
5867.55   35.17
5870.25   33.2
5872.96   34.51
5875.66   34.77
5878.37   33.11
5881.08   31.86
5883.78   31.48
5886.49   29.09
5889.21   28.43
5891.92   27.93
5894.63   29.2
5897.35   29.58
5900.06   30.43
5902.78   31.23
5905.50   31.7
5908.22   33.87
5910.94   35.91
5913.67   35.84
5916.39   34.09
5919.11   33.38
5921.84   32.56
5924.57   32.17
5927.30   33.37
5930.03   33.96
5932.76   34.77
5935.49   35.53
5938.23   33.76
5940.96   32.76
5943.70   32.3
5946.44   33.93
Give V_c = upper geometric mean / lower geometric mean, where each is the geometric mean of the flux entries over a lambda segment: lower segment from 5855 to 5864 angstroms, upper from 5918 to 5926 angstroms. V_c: 0.89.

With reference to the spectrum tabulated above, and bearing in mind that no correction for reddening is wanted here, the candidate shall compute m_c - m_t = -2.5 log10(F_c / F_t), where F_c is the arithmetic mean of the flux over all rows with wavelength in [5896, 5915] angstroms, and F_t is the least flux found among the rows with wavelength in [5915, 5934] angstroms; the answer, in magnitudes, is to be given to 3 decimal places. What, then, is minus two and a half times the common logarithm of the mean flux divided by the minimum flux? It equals -0.016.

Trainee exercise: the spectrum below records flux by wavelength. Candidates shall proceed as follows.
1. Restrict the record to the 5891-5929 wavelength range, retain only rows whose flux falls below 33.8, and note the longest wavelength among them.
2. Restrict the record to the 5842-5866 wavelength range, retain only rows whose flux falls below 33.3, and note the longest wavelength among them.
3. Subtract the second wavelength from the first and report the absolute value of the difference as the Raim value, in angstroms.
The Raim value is 75.9 angstroms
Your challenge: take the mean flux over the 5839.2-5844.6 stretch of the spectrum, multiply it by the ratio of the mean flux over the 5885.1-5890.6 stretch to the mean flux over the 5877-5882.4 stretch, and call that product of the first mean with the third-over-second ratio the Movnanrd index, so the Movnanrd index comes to 31.5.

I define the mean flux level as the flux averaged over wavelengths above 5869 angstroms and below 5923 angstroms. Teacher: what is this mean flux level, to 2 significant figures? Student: 32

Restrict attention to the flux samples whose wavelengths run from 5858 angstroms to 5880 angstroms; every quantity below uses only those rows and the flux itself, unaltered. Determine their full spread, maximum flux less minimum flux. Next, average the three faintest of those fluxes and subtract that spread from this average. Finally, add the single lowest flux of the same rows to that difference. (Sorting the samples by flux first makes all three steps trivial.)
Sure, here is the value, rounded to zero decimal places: 62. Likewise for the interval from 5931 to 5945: 62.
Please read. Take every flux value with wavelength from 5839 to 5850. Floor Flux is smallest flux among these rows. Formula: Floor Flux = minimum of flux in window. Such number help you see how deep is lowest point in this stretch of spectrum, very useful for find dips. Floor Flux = 29.82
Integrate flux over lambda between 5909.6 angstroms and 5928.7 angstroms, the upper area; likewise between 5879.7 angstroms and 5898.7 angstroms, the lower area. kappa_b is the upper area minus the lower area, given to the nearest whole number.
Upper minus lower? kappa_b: 84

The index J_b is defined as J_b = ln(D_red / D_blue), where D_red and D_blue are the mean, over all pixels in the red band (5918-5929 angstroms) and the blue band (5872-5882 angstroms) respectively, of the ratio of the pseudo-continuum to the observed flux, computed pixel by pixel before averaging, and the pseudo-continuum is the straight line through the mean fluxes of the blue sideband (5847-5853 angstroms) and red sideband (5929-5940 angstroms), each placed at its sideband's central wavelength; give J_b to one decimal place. 0.1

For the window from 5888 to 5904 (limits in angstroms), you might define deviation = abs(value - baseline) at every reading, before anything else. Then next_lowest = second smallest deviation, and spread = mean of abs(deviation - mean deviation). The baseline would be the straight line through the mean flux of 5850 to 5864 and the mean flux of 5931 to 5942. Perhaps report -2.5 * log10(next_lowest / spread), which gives -1.6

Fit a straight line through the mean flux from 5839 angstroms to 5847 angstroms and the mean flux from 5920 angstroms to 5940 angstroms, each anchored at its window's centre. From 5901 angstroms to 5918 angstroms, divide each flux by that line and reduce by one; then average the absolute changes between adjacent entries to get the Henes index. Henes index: 0.039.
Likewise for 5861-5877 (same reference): 0.027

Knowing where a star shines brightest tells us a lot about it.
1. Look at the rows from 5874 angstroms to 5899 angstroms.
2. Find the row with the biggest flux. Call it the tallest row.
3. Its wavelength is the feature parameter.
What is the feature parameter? 5875.66 angstroms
